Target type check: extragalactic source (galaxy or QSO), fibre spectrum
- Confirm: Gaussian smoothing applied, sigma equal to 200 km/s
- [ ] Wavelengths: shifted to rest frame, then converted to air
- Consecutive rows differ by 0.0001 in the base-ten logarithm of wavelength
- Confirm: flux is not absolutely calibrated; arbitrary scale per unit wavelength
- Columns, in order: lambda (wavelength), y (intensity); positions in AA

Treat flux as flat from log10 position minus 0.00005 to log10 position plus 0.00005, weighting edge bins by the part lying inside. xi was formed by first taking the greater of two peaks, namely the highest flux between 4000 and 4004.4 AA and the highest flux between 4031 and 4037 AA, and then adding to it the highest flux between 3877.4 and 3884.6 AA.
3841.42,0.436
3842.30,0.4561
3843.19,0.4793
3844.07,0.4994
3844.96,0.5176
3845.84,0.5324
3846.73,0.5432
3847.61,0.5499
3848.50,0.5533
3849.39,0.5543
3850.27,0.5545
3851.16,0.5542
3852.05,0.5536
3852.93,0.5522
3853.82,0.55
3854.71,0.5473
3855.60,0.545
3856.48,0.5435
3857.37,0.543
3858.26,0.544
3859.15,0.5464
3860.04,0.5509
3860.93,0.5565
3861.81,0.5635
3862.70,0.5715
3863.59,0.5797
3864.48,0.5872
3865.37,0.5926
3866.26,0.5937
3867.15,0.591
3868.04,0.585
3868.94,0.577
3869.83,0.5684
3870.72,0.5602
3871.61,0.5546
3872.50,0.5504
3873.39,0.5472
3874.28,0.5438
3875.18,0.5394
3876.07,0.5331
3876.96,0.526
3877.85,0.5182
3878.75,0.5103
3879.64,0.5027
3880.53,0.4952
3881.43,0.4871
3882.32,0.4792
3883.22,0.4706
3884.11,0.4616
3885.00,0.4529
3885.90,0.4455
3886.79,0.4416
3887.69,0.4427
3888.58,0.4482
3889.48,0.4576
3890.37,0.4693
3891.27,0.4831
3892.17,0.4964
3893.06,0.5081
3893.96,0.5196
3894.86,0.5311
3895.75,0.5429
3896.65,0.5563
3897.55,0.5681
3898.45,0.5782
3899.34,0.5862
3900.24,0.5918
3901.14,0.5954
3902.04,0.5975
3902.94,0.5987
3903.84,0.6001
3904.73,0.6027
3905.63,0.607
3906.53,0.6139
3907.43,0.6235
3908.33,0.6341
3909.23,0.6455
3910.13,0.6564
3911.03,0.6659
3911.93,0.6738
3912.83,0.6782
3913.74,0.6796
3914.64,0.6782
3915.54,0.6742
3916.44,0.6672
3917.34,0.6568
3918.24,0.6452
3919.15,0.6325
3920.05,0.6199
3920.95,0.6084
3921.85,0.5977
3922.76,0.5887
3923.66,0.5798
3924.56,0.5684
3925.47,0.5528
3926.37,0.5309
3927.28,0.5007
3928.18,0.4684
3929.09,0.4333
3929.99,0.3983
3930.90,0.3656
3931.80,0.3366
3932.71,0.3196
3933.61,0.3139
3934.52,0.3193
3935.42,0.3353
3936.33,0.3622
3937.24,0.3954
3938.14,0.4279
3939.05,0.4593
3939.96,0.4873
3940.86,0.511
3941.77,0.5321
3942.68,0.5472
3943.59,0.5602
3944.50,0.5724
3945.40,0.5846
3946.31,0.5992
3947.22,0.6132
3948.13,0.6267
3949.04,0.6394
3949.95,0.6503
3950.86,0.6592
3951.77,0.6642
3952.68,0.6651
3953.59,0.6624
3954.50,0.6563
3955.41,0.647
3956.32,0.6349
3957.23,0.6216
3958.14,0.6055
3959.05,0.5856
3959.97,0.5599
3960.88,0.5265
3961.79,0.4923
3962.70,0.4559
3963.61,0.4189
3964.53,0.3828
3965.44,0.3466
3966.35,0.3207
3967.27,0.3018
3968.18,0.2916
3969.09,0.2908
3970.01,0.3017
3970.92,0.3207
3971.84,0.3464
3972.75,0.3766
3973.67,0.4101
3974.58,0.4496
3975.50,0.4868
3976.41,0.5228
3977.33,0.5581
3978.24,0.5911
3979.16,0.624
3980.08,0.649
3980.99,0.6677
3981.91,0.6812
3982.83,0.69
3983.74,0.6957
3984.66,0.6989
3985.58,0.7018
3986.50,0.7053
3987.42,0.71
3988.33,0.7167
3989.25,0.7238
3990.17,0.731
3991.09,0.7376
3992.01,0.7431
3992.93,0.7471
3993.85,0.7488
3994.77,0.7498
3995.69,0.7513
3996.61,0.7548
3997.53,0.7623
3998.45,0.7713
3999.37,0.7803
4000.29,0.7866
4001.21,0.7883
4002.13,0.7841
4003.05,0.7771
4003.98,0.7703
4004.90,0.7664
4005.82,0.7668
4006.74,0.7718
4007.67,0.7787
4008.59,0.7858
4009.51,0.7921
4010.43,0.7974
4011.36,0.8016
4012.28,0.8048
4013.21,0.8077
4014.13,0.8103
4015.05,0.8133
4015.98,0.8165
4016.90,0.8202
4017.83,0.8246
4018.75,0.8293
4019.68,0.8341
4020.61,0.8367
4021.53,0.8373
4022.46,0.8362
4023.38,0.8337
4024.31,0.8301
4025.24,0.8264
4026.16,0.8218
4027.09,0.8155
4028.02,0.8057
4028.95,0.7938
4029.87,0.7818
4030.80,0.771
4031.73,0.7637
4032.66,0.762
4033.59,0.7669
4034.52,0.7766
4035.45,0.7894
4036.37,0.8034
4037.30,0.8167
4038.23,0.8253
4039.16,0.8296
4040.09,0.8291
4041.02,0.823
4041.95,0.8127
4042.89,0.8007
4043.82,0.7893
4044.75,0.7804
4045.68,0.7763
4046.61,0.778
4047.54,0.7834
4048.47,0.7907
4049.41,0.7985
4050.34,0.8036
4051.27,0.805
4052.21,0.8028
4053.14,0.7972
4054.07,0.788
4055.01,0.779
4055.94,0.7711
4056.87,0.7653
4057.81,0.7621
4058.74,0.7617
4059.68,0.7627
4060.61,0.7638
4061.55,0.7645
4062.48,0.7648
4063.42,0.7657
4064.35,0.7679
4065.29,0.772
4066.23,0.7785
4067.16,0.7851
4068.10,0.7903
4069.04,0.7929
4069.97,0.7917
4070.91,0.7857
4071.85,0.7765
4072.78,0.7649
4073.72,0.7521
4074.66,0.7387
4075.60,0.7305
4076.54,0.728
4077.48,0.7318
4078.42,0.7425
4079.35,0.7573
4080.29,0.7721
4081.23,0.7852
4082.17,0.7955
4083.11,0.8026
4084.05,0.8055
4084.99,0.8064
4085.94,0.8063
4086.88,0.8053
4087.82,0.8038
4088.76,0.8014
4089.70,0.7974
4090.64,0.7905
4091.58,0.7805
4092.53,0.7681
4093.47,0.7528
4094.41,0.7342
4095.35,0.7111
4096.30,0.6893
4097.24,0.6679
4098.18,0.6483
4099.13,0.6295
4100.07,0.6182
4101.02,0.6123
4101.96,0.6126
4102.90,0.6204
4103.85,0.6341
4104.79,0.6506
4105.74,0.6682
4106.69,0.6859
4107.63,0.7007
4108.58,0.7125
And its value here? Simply 1.32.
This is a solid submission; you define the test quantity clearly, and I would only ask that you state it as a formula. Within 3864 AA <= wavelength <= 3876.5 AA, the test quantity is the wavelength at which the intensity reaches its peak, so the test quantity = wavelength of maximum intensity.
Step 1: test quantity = 3866.26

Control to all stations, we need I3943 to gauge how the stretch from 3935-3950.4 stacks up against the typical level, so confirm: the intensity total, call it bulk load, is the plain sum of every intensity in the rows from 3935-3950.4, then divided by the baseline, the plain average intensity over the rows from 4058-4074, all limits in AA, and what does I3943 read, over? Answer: 11.5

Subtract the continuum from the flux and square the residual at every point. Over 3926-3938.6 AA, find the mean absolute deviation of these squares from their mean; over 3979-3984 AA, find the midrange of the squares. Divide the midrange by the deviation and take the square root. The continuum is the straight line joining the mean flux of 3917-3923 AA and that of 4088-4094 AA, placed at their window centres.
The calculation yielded 0.23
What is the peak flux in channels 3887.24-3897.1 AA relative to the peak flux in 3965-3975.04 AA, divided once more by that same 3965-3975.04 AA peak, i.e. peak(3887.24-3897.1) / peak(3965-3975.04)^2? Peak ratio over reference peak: 2.8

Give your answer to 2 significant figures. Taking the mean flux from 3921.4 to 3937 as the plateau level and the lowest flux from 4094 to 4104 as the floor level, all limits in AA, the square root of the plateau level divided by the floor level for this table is 0.85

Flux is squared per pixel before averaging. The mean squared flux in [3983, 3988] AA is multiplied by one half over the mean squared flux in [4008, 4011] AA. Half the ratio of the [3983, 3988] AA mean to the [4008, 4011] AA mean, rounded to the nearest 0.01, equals 0.39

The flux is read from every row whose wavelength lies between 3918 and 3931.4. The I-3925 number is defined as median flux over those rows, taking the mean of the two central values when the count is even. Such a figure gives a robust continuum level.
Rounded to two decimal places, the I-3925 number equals 0.57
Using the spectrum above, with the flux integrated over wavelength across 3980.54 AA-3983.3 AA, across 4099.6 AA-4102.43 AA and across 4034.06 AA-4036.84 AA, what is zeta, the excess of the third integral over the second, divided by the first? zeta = 0.2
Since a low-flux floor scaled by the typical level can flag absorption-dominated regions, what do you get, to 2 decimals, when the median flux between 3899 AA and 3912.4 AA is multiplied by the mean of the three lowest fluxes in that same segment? 0.36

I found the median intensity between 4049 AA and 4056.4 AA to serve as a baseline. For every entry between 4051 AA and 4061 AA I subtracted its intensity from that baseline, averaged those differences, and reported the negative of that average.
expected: -0.020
